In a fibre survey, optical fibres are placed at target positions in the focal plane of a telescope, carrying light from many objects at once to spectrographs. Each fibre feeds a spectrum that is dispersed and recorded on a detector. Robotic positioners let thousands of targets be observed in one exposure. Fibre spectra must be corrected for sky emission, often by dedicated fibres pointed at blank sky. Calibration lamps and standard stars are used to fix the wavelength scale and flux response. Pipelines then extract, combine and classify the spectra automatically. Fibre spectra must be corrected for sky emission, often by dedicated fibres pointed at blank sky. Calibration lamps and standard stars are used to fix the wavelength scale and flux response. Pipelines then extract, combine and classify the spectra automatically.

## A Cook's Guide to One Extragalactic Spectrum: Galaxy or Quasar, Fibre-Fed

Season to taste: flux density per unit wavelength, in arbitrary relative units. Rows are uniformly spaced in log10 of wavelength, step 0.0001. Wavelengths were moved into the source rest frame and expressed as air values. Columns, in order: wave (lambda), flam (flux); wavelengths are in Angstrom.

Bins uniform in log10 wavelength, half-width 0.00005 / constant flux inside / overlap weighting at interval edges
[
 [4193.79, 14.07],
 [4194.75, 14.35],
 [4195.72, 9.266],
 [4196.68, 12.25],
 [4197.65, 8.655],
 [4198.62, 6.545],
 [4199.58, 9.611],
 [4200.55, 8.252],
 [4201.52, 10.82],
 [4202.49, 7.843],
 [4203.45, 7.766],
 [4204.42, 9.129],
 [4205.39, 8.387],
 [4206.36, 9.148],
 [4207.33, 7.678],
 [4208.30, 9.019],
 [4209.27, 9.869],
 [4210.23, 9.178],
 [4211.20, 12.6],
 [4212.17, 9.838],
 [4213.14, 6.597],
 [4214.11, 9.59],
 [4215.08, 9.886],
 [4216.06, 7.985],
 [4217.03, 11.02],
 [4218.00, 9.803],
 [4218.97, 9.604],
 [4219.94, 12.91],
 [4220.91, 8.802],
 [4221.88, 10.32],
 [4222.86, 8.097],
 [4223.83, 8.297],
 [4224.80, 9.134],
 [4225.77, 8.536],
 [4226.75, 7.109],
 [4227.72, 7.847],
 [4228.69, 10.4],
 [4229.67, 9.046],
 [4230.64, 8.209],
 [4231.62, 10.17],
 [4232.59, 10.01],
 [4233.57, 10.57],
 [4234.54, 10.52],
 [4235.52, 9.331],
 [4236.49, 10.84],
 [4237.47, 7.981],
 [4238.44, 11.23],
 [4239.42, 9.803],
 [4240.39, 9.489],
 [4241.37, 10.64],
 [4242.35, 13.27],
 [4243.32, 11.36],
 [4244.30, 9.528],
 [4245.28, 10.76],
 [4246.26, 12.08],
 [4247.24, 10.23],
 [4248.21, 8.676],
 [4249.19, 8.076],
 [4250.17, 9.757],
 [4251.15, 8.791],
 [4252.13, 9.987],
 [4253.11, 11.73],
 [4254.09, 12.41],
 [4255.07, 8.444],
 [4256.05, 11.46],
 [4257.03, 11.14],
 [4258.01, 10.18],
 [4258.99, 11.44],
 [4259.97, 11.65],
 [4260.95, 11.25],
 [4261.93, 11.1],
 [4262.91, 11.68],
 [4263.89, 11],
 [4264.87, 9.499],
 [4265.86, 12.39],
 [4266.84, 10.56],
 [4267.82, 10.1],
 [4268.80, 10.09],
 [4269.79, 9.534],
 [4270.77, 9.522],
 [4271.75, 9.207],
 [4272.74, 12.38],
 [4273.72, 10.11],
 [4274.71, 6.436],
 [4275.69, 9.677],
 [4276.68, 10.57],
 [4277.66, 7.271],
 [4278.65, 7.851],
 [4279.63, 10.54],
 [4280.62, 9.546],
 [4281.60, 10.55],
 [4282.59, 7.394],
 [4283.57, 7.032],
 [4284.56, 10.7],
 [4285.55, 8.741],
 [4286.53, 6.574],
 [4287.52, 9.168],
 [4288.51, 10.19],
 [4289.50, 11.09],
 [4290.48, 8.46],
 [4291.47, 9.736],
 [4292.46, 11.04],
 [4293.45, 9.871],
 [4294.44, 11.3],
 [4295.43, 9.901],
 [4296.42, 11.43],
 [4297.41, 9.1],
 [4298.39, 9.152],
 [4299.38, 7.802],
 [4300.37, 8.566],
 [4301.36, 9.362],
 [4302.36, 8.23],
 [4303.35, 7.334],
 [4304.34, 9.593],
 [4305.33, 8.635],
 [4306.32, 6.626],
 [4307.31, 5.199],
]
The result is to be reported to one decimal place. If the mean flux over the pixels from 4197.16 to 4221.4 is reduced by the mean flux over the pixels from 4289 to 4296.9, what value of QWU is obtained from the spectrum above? -1.1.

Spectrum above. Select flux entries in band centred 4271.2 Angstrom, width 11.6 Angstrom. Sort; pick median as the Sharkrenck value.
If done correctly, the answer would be 10.1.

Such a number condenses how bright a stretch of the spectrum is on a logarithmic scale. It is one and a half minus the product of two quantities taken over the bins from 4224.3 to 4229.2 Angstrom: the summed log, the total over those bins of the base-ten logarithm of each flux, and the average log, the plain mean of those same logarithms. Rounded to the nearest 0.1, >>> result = -2.8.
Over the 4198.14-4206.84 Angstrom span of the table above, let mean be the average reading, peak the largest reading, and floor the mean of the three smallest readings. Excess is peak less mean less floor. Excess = -5.2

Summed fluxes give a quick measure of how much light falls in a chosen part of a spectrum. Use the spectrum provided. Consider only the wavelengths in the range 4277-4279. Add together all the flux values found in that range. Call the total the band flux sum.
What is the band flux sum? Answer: 15.1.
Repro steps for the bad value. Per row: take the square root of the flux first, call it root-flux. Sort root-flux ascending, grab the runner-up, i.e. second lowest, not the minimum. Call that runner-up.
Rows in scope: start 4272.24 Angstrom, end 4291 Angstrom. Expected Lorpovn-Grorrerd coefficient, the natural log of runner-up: 0.94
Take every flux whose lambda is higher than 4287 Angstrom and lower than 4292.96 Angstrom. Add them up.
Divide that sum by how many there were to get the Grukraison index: 9.9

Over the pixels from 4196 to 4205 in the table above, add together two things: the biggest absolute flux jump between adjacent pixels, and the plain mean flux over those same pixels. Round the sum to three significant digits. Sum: 12.6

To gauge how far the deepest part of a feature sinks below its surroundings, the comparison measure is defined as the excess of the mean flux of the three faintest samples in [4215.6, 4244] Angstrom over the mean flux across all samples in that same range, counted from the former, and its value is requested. -2.09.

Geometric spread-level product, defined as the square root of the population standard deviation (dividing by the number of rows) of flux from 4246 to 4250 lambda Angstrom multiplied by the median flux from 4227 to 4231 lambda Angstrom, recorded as 3.7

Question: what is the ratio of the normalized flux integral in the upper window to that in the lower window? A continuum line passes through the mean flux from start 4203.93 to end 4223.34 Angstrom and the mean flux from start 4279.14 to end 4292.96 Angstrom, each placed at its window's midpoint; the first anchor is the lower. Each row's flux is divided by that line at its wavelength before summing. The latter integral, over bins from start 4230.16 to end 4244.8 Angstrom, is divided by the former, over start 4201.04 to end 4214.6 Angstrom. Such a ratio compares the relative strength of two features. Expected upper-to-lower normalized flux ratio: 1.2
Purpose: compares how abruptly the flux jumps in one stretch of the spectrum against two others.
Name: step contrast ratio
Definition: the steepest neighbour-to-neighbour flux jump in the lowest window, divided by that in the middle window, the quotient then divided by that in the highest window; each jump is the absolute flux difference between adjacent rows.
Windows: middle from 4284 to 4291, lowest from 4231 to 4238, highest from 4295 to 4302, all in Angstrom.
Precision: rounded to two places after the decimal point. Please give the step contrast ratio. 0.47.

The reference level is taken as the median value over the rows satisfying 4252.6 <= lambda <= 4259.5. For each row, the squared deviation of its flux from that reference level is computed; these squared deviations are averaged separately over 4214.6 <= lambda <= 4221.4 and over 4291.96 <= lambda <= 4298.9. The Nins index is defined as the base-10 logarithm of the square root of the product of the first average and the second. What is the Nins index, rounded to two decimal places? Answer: 0.49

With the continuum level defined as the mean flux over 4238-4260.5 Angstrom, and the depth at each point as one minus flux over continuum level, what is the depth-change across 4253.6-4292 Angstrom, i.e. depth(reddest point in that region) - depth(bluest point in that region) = 0.25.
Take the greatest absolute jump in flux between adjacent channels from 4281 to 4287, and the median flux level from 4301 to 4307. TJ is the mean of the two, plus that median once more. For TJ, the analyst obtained 14.5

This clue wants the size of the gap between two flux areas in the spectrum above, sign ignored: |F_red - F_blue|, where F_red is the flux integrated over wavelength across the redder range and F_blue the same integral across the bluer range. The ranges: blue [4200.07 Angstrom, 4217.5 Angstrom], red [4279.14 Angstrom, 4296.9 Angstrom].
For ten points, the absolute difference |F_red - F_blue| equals 11.6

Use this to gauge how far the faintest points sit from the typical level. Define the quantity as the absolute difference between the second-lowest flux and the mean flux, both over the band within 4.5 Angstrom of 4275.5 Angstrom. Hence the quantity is 2.1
